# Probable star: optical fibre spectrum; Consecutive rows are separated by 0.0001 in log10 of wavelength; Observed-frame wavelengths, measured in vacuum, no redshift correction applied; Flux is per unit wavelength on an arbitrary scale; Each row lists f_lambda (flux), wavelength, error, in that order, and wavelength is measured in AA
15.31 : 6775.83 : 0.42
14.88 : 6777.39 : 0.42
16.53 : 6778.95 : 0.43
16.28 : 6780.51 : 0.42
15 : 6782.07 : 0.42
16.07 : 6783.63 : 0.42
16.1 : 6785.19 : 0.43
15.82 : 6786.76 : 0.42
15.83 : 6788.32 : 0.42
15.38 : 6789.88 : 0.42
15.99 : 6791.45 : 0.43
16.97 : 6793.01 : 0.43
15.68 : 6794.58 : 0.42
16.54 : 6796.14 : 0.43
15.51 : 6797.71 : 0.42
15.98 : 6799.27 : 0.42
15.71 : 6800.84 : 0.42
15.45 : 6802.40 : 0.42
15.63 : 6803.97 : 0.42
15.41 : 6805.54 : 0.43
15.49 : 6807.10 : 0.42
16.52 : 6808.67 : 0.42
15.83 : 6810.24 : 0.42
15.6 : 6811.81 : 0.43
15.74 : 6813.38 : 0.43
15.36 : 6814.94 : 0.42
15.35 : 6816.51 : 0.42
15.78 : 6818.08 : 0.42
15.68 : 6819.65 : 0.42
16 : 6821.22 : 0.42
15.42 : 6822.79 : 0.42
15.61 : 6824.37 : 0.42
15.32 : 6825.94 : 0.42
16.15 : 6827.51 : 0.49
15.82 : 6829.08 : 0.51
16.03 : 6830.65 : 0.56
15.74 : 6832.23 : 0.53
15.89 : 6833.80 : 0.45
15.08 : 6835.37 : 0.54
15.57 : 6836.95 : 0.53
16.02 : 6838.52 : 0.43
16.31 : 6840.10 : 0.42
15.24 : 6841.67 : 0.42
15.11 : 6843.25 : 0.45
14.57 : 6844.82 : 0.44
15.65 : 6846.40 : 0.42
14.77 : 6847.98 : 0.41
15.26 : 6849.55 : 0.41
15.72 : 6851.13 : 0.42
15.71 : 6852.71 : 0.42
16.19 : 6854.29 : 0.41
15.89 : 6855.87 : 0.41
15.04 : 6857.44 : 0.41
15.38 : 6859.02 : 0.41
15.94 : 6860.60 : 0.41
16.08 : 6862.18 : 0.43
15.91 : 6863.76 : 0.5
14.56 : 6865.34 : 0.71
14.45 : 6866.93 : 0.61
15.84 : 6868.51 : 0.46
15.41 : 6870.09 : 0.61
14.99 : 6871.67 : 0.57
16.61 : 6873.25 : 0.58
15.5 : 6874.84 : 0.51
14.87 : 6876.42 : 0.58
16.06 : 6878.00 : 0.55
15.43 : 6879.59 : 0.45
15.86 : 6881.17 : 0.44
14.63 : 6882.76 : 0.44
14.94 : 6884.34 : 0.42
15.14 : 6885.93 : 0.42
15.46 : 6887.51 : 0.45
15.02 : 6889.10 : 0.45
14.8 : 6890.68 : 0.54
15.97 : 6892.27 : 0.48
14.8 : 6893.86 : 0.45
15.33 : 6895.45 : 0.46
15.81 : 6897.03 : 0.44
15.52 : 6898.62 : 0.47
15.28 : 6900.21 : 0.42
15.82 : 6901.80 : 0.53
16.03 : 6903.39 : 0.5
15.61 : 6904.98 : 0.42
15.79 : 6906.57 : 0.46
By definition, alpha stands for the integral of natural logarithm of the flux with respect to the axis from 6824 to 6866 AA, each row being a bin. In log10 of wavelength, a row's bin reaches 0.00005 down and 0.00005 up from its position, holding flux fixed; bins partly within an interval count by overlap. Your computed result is 115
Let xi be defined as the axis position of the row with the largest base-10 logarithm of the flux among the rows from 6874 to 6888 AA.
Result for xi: 6878.00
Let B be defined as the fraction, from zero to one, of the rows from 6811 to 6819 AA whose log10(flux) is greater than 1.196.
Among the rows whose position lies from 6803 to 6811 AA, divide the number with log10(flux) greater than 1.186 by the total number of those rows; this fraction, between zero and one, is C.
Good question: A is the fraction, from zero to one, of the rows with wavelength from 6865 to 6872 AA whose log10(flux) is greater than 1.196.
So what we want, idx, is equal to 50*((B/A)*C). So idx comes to 100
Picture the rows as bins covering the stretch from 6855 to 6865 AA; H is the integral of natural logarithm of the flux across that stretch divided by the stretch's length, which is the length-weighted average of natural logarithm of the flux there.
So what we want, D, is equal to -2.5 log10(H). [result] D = -1.10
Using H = 2.75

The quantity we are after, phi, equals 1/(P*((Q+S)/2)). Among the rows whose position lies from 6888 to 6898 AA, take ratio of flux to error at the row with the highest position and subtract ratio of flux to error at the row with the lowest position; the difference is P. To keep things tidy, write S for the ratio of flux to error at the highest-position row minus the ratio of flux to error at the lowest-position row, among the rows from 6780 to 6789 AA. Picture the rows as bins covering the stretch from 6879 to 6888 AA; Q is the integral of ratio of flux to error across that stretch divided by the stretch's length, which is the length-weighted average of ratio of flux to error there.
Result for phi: 0.023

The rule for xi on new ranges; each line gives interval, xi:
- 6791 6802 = 6793.01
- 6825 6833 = 6827.51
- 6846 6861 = 6854.29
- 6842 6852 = 6851.13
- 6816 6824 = 6821.22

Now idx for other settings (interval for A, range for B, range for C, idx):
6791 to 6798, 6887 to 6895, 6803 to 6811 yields 17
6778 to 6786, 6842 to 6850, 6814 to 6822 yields 0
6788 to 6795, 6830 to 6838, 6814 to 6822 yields 50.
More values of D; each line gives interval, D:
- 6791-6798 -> -1.11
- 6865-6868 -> -1.07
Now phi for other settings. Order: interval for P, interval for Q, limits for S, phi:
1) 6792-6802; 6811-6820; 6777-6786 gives -0.025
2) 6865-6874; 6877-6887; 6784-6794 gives 0.007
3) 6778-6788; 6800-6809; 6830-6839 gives -0.056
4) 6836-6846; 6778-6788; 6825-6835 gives 0.015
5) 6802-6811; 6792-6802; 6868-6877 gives 0.076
